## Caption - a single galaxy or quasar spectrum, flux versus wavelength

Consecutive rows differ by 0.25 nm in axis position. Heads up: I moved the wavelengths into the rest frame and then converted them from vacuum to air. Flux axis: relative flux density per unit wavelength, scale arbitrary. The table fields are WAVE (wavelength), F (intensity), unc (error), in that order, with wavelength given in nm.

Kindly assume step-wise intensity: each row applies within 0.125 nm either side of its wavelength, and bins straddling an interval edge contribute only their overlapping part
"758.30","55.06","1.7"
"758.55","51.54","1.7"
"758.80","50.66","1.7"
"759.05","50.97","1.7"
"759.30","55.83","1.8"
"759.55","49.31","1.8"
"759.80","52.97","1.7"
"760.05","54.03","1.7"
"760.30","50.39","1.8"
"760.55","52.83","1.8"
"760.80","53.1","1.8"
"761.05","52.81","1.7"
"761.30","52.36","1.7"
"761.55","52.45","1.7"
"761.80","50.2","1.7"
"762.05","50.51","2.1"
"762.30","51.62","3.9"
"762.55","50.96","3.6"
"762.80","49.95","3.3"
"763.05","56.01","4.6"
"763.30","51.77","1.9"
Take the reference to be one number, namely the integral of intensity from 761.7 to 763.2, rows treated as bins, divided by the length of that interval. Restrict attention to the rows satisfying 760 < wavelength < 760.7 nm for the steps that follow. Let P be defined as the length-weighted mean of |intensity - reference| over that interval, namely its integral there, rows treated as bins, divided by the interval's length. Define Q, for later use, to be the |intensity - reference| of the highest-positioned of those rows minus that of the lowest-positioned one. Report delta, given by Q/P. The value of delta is -0.8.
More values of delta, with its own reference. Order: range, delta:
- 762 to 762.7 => -0.8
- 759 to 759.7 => 0.7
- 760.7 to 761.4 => -0.6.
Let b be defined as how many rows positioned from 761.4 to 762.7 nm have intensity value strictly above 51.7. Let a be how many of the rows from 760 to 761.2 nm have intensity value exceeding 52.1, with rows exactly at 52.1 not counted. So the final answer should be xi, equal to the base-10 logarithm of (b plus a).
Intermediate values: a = 4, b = 1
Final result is 0.70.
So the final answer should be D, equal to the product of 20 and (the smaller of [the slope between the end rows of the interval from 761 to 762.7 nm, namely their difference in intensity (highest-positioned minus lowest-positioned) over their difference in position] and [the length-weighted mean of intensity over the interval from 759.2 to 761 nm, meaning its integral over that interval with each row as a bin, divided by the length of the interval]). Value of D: -25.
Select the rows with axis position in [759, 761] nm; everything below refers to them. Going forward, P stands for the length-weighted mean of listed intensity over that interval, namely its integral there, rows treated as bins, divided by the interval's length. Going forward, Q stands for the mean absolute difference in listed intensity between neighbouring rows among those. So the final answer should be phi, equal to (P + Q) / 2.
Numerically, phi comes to 27.9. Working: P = 52.5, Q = 3.2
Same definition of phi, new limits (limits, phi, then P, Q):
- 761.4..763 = 26.1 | 51.2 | 1.1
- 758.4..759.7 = 27.4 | 51.8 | 3.1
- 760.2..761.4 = 26.6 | 52.3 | 0.9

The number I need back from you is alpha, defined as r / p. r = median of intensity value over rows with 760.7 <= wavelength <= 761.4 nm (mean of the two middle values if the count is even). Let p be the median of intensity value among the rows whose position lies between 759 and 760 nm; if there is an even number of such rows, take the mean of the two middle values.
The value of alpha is 1.02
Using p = 52.0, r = 52.8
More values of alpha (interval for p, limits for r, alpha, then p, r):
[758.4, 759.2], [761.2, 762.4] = 1.01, 51.0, 51.6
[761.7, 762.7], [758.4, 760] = 1.01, 50.7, 51.3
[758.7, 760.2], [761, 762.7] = 0.99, 52.0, 51.6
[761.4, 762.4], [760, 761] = 1.04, 51.1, 53.0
